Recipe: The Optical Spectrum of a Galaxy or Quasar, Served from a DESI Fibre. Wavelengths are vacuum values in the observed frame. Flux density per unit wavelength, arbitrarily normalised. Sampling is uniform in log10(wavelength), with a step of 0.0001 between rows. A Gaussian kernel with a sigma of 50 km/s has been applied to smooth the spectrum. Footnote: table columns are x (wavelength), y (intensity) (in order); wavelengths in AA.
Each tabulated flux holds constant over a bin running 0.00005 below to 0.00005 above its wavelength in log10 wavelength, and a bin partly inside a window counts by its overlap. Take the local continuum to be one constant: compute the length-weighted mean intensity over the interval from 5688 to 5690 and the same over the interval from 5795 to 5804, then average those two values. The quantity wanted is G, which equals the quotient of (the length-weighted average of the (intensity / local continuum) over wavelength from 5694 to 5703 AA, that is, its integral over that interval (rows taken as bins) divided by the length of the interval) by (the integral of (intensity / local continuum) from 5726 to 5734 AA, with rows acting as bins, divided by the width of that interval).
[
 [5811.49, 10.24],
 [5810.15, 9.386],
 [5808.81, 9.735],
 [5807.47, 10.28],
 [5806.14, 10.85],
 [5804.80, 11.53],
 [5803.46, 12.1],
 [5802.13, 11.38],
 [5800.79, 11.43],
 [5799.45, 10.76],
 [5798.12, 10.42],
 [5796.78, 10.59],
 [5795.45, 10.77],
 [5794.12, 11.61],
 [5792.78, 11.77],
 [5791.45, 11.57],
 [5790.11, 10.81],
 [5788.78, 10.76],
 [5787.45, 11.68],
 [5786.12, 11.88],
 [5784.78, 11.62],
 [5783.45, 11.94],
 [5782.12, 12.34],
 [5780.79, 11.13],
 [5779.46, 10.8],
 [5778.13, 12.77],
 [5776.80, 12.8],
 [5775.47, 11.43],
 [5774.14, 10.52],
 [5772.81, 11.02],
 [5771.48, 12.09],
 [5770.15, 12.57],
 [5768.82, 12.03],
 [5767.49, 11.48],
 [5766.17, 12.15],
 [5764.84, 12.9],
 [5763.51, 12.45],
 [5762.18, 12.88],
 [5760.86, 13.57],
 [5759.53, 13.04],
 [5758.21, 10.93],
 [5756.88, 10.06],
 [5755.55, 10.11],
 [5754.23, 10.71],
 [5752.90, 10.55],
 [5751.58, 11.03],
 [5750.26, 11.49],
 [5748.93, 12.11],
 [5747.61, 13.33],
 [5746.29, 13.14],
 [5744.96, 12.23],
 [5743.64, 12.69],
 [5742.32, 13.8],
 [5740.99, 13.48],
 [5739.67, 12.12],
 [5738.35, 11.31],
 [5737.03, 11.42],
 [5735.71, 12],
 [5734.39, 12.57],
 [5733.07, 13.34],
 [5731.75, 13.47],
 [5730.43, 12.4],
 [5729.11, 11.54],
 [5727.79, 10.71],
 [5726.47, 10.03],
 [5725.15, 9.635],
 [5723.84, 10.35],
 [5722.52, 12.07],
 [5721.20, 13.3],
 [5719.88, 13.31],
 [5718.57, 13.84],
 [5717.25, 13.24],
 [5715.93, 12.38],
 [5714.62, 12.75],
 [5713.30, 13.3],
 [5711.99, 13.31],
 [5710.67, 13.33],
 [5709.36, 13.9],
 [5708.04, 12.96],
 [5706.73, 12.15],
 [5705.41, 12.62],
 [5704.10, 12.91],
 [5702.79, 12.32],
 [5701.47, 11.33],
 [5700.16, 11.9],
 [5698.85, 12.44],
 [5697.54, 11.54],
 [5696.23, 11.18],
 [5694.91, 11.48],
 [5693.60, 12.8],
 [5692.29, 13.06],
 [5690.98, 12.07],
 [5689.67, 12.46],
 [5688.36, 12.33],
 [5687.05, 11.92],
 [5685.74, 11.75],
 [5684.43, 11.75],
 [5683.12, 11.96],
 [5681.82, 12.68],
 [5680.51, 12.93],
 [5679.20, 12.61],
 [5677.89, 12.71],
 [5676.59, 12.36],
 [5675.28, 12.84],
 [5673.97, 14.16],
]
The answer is 0.98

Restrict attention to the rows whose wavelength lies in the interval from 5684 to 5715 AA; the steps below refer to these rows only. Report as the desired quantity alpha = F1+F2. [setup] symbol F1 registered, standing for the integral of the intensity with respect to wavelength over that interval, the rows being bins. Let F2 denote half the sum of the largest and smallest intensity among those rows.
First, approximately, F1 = 384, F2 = 12.5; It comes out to 397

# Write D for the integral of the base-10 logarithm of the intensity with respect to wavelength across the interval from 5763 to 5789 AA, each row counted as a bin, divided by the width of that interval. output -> 1.07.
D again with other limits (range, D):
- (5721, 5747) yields 1.08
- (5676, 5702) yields 1.09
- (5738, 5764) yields 1.08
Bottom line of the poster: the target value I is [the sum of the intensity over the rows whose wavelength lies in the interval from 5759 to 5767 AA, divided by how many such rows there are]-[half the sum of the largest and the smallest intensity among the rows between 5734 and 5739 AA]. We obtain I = 0.9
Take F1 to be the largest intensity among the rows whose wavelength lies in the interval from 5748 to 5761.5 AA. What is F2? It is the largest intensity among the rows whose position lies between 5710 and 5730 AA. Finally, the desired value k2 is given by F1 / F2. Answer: 0.98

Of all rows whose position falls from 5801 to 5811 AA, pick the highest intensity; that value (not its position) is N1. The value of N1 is 12.1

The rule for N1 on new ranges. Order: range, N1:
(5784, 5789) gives 11.88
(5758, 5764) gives 13.57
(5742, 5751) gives 13.8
